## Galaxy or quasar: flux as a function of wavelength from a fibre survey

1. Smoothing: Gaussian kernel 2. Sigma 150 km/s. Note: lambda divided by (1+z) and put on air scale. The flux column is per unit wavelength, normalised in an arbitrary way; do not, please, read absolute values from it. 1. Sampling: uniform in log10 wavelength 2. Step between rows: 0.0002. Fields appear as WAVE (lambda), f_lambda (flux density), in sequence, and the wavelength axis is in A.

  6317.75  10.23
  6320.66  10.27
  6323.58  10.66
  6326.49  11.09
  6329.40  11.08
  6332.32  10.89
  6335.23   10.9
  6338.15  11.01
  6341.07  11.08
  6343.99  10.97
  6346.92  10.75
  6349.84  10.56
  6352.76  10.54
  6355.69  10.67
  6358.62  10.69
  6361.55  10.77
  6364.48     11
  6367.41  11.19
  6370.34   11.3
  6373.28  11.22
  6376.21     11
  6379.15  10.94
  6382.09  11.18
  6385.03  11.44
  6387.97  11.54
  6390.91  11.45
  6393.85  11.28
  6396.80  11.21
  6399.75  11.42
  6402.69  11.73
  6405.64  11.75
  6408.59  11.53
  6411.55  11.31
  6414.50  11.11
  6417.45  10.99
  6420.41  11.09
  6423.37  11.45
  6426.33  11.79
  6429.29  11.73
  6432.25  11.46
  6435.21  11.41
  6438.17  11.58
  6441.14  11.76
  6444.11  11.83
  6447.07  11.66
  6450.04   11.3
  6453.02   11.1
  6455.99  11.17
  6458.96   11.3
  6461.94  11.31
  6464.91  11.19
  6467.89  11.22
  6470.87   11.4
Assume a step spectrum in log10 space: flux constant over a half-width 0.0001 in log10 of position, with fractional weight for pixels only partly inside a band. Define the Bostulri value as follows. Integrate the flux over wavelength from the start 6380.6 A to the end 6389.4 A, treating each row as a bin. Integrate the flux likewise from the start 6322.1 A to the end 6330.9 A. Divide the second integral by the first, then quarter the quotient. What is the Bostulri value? 0.24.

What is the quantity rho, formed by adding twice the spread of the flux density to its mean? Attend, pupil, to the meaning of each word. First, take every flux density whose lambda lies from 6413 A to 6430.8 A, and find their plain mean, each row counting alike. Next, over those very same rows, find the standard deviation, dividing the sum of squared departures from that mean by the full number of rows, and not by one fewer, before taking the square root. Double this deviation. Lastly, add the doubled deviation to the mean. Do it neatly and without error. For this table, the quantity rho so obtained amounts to 12.0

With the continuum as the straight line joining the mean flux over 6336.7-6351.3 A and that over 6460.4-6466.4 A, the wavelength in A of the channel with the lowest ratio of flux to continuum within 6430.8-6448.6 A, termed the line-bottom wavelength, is 6435.21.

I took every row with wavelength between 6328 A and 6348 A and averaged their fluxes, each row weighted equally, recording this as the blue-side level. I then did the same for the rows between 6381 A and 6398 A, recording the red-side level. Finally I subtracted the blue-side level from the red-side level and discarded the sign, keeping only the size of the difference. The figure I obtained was 0.40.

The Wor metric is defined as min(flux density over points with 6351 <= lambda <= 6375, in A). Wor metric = 10.54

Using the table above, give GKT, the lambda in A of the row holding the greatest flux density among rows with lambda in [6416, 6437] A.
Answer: 6426.33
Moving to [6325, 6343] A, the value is 6326.49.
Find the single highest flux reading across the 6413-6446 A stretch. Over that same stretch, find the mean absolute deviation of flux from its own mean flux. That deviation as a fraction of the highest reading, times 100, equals 2.0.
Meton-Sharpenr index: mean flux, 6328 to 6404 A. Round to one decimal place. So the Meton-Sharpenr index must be 11.1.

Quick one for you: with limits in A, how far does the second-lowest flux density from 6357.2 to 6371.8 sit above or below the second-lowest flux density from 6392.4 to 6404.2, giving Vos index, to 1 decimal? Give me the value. -0.5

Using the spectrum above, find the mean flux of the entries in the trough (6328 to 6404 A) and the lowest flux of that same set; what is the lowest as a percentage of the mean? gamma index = 95.2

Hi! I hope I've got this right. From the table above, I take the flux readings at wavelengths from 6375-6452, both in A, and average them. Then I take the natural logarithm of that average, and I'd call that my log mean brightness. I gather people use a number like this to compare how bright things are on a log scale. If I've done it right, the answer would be 2.44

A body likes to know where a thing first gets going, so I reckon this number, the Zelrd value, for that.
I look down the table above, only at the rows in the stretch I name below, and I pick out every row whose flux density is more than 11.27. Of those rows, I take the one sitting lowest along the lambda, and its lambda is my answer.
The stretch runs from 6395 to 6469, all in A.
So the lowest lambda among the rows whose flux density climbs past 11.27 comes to 6399.75 A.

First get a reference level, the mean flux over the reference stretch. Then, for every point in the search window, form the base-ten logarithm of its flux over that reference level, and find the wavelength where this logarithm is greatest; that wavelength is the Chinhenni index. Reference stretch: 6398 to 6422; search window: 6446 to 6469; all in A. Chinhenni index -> 6447.07 A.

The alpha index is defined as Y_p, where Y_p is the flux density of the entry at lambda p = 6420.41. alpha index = 11.09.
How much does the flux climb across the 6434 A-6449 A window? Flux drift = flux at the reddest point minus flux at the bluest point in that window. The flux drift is 0.25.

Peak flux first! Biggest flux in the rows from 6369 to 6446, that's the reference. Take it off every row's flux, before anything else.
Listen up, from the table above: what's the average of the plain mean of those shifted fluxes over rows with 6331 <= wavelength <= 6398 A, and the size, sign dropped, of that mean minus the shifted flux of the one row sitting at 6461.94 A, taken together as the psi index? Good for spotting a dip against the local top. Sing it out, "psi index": -0.26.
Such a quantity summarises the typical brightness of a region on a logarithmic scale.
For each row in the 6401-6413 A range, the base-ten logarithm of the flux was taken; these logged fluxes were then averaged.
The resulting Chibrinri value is 1.06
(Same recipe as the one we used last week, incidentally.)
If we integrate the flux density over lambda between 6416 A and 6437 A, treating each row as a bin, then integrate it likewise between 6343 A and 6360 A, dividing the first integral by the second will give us 1.3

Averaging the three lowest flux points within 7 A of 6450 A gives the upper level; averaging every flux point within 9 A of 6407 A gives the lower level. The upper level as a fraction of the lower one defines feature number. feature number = 0.98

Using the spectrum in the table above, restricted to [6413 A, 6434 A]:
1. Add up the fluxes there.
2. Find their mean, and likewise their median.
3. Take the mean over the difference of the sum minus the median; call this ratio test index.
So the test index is 0.17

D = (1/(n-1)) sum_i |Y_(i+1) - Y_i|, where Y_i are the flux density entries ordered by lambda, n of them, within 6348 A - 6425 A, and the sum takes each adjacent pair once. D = 0.153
